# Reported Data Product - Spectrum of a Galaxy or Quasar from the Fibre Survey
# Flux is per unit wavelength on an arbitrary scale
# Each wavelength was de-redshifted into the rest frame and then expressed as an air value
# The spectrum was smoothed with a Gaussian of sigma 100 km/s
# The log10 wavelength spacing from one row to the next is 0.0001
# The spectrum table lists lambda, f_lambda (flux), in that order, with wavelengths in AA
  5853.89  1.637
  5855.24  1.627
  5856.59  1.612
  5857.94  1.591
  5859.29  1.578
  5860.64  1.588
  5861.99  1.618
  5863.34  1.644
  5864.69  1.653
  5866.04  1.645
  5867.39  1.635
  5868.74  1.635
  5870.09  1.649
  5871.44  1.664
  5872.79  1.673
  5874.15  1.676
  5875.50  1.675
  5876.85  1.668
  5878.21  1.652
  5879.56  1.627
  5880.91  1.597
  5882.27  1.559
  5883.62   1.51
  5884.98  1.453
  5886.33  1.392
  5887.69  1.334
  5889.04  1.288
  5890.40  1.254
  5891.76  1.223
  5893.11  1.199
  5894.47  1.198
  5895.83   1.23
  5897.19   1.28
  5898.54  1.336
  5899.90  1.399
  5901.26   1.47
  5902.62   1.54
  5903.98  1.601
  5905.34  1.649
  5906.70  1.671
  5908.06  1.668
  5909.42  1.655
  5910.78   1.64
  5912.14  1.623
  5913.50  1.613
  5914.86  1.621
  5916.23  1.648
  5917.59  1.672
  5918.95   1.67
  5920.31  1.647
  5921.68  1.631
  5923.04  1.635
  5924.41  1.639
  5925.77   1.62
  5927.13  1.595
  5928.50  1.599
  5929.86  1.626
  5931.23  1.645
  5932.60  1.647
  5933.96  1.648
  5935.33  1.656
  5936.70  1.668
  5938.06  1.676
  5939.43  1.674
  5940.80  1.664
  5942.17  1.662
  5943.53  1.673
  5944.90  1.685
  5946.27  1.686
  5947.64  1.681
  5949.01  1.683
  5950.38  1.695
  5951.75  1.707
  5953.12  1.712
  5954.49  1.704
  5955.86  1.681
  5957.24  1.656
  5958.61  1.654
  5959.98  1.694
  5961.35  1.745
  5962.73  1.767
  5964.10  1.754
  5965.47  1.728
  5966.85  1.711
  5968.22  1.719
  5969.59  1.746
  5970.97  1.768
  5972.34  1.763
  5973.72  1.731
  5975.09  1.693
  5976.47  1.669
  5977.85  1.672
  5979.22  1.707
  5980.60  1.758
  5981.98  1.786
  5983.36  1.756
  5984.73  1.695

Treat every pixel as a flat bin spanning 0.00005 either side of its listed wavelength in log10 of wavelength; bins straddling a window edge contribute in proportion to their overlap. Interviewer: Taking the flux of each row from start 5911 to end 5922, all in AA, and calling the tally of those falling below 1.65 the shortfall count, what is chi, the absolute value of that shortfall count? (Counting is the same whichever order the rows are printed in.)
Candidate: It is 6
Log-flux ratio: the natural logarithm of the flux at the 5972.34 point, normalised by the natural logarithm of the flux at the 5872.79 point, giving 1.10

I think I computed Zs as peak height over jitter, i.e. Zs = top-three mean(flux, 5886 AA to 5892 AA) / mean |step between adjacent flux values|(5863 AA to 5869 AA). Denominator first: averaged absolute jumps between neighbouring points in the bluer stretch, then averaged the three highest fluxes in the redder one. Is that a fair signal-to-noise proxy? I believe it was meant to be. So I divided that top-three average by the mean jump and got 198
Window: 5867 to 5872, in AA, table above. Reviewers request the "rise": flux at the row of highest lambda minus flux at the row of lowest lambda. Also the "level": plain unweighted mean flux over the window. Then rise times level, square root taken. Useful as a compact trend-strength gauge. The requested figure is 0.22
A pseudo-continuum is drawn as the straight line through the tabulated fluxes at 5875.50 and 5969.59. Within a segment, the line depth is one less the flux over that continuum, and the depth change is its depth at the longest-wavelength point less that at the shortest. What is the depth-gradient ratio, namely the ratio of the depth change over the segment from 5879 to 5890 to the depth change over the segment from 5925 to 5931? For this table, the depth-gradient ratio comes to -114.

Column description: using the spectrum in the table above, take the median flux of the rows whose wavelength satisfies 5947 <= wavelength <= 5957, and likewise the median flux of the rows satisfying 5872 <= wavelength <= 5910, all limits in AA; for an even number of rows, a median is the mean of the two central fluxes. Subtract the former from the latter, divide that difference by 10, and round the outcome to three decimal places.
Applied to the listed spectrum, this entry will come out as -0.017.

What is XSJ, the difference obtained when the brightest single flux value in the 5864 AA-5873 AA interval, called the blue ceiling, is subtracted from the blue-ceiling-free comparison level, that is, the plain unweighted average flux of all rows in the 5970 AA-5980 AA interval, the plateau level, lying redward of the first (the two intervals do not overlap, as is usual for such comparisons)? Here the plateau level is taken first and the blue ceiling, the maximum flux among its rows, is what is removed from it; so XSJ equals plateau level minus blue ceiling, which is 0.042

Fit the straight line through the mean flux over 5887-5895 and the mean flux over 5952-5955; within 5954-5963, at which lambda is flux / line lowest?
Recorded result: 5958.61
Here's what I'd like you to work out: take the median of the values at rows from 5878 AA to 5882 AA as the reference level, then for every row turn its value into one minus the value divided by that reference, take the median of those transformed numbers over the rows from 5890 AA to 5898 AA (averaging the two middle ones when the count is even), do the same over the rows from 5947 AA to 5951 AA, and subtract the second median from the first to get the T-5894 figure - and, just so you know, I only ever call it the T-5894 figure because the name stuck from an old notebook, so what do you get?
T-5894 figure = 0.28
